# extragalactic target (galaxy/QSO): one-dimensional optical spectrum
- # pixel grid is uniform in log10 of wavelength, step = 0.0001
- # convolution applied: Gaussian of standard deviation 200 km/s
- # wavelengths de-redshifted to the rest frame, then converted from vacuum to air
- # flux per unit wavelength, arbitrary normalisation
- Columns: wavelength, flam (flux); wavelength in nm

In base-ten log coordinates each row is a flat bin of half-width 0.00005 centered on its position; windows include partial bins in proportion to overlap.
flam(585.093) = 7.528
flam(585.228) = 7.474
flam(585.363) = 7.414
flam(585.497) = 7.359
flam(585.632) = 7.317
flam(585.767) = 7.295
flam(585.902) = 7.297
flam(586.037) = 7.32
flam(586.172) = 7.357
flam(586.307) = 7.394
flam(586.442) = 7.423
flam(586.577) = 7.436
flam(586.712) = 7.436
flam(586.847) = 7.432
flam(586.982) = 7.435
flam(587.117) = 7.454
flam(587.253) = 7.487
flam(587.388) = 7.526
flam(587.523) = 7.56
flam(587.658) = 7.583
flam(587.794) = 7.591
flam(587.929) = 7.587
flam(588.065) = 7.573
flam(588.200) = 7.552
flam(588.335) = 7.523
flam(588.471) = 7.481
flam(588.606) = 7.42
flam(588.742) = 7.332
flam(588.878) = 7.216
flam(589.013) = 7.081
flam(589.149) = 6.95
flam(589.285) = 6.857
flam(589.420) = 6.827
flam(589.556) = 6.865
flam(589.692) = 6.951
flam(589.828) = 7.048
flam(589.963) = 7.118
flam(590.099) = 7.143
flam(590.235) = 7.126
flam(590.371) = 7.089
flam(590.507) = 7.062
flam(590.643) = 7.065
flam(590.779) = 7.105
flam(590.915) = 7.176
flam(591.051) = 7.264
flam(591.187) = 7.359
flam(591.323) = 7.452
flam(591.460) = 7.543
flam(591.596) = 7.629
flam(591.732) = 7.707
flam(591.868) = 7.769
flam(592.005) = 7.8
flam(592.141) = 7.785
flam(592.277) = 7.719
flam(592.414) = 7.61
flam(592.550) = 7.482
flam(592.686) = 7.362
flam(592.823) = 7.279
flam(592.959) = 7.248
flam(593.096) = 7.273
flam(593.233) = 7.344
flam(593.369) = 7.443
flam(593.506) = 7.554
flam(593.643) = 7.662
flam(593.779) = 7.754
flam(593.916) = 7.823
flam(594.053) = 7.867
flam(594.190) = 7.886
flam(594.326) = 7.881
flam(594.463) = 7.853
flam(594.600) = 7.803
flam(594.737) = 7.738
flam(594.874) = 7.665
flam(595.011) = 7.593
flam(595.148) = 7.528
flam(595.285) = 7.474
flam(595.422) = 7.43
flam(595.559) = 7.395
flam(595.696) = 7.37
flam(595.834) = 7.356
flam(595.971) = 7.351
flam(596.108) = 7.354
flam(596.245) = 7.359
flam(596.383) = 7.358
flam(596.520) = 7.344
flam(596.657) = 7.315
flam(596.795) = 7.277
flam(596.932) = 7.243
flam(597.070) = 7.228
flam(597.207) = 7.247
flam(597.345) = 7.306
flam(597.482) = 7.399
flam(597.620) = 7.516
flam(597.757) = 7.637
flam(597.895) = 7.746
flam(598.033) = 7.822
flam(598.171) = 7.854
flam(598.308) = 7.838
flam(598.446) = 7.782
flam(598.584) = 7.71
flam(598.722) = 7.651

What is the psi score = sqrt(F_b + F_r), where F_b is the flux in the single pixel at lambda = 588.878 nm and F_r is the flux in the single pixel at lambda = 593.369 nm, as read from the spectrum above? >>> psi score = 3.83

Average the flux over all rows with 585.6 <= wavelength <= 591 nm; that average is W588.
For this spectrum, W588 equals 7.29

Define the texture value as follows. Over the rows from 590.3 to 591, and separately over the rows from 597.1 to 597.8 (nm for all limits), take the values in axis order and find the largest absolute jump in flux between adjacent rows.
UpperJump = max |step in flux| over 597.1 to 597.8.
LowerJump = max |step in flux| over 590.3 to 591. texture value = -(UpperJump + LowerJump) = -0.19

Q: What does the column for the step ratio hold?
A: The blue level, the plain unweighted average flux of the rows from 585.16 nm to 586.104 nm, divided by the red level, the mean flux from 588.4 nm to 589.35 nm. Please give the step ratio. 1.023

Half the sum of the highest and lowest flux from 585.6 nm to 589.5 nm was 7.21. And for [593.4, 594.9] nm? 7.72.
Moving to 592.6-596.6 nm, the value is 7.57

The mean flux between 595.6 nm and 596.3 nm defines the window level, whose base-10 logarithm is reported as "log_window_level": 0.867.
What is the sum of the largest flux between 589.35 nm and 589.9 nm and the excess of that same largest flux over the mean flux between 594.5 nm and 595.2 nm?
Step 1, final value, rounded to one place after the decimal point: 6.4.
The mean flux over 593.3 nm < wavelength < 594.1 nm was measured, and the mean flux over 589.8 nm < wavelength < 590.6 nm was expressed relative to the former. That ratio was 0.92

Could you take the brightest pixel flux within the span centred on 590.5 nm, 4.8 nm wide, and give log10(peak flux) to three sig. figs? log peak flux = 0.892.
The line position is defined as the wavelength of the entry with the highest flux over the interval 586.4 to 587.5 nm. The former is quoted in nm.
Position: 587.388 nm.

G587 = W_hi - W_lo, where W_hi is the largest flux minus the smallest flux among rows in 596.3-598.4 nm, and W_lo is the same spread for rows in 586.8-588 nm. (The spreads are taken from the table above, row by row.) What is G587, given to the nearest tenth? 0.5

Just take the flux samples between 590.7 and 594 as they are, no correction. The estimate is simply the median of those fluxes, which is 7.51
